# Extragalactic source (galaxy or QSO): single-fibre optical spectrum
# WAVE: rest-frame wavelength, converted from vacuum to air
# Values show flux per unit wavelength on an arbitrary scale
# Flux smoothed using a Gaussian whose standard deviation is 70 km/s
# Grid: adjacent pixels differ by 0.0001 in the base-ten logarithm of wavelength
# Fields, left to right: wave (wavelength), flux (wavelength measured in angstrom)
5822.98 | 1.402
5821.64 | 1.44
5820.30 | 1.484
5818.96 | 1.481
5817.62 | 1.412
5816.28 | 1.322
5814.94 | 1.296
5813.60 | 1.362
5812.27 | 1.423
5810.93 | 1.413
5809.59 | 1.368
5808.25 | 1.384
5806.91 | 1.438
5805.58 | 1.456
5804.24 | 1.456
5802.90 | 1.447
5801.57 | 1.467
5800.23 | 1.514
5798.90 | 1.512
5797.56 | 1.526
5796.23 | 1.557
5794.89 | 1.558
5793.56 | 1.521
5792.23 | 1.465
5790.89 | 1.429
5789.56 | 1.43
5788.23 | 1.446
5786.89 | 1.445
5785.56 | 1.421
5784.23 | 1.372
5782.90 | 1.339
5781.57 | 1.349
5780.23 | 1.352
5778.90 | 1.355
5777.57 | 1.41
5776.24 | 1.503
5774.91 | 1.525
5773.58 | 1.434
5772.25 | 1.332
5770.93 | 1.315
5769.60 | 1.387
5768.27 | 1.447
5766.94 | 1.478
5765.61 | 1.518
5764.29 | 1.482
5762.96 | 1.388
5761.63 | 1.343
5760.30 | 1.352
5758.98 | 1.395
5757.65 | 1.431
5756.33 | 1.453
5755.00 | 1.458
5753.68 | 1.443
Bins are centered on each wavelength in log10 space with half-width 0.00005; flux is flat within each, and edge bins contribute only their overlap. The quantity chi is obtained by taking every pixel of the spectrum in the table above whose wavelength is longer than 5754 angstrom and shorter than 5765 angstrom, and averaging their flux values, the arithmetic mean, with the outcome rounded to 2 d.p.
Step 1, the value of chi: 1.41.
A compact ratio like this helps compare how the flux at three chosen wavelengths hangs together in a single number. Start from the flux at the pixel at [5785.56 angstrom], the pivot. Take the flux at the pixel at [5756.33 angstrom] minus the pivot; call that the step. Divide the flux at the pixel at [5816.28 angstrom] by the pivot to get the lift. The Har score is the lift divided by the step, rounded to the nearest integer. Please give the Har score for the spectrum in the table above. 29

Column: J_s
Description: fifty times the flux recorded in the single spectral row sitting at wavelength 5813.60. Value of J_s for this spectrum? 68.1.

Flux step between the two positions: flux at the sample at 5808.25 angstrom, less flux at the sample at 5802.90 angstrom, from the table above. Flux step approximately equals -0.06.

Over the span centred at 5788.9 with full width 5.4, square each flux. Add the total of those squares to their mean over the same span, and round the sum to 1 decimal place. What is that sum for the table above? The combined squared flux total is 10.3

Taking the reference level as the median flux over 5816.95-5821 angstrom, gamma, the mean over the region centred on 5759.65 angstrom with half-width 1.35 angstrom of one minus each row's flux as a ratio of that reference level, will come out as 0.07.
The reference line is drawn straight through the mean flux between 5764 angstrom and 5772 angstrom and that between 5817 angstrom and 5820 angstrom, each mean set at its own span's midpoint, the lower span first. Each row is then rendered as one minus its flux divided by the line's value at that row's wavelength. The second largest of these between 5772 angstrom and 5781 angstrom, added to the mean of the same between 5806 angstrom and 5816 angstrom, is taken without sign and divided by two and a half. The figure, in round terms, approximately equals 0.042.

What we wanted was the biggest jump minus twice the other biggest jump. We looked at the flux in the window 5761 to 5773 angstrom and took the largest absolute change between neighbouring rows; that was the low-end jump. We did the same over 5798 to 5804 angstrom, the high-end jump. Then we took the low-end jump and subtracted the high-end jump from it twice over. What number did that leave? 0.000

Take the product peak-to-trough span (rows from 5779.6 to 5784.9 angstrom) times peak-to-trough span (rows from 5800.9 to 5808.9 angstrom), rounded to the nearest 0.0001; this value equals 0.0027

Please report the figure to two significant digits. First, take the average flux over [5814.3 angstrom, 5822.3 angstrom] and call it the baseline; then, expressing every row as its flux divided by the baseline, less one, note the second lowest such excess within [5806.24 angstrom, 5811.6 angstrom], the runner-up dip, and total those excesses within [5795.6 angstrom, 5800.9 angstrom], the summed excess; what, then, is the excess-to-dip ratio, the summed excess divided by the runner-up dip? -22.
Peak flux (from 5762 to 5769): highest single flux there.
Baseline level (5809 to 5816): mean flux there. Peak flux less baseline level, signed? 0.15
